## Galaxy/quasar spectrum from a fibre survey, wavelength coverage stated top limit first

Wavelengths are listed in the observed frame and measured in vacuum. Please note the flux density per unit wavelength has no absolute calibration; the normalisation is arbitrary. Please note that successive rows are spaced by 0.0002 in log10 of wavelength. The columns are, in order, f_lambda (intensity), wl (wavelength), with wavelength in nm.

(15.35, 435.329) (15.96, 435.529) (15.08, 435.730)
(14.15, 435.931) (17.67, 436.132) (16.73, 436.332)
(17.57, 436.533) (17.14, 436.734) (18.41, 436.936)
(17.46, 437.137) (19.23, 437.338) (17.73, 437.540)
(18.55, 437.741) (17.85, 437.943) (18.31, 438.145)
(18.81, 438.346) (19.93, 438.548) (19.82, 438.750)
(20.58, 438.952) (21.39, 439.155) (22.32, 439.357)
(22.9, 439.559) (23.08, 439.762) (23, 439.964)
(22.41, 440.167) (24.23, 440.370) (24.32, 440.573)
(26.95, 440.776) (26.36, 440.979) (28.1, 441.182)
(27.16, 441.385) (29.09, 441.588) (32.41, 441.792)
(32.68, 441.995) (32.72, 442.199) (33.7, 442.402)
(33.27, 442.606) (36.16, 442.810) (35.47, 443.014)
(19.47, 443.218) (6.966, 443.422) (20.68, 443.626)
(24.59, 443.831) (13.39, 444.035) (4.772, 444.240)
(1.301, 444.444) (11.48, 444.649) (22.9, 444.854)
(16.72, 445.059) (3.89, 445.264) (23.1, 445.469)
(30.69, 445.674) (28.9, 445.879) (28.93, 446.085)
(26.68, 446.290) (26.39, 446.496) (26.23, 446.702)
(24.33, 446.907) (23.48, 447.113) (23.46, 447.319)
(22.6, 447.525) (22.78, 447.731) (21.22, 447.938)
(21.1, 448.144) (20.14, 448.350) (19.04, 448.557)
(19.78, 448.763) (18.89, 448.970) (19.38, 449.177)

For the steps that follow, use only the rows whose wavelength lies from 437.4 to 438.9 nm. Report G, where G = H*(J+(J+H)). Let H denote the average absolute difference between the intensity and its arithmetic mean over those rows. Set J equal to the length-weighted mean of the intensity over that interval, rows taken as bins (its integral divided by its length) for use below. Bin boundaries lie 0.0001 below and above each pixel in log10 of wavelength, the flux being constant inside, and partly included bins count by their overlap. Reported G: 26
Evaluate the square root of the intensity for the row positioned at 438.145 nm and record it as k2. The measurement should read 4.3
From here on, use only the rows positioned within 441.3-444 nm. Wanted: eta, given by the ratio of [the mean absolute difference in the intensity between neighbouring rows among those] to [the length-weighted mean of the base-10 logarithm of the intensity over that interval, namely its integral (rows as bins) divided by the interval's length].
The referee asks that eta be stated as 3.3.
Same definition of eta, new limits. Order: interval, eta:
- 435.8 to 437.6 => 1.1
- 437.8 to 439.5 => 0.5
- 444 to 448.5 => 3.5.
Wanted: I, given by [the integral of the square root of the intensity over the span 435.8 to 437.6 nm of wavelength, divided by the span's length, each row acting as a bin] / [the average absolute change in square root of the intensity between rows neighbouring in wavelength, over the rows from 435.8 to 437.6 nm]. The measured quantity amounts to 25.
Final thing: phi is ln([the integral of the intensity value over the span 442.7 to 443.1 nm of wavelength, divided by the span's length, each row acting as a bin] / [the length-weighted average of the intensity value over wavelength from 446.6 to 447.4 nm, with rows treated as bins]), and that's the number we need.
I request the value 0.4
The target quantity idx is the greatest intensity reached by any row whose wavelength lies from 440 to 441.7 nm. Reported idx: 29.09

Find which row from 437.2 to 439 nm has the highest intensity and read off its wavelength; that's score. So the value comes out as 438.952 nm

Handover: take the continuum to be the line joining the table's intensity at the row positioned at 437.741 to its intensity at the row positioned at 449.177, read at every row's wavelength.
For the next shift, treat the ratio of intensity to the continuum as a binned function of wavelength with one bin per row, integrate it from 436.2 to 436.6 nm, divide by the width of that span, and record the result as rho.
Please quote 0.93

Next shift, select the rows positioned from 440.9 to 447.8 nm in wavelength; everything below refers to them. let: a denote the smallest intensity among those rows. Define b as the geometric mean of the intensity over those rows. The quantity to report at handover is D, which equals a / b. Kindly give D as 0.06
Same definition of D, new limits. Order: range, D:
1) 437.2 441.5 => 0.81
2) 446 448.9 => 0.82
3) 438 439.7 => 0.90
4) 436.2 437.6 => 0.94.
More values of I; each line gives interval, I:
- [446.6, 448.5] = 57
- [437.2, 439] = 50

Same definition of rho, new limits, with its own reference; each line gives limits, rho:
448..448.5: 1.06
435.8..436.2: 0.85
